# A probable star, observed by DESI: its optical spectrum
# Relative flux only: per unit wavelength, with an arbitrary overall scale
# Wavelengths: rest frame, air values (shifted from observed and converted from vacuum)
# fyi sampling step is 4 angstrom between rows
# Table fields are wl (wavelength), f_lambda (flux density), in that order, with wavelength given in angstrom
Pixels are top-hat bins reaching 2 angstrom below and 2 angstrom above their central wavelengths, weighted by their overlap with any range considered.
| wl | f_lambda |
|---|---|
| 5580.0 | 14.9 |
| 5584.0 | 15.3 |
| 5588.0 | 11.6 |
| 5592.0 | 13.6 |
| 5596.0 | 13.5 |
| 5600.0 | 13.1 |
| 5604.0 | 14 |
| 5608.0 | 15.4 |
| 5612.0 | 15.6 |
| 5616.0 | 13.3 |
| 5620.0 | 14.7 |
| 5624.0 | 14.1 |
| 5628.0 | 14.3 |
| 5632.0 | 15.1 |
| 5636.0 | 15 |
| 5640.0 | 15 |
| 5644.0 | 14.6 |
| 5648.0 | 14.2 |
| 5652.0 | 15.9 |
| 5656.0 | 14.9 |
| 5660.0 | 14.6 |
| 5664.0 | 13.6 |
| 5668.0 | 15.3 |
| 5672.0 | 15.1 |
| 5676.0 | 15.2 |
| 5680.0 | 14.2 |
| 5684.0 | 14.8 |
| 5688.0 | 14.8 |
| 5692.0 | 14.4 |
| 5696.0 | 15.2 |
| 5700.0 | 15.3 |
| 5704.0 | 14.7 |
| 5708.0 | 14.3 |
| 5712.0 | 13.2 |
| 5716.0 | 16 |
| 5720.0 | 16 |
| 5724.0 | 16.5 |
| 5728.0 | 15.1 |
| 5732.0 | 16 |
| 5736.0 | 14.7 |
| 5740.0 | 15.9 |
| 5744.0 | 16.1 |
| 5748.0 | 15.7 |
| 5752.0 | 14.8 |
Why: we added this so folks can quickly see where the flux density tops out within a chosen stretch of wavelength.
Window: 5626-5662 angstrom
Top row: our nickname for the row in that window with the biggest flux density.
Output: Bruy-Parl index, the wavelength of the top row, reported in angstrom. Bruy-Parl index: 5652.0 angstrom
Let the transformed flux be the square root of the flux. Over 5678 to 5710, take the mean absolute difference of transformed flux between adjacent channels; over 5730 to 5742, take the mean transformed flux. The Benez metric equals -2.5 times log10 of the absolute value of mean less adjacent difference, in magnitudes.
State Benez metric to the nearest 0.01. -1.47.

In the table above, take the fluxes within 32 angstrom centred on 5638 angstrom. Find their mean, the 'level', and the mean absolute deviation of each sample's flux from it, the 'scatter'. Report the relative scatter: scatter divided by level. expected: 0.0321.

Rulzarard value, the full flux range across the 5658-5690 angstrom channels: 1.70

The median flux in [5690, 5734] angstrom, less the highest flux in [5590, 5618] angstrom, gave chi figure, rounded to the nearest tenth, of -0.4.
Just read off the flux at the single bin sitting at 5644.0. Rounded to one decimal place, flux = 14.6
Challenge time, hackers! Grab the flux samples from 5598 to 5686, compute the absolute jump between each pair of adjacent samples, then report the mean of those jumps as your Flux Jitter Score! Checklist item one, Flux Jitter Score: 0.78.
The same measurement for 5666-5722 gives 0.62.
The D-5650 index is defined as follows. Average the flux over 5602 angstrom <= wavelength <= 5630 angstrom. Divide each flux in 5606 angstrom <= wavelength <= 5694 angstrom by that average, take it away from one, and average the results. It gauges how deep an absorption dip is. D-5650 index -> -0.017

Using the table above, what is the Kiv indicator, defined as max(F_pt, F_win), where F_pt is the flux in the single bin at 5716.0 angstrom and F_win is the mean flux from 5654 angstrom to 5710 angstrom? 16.0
